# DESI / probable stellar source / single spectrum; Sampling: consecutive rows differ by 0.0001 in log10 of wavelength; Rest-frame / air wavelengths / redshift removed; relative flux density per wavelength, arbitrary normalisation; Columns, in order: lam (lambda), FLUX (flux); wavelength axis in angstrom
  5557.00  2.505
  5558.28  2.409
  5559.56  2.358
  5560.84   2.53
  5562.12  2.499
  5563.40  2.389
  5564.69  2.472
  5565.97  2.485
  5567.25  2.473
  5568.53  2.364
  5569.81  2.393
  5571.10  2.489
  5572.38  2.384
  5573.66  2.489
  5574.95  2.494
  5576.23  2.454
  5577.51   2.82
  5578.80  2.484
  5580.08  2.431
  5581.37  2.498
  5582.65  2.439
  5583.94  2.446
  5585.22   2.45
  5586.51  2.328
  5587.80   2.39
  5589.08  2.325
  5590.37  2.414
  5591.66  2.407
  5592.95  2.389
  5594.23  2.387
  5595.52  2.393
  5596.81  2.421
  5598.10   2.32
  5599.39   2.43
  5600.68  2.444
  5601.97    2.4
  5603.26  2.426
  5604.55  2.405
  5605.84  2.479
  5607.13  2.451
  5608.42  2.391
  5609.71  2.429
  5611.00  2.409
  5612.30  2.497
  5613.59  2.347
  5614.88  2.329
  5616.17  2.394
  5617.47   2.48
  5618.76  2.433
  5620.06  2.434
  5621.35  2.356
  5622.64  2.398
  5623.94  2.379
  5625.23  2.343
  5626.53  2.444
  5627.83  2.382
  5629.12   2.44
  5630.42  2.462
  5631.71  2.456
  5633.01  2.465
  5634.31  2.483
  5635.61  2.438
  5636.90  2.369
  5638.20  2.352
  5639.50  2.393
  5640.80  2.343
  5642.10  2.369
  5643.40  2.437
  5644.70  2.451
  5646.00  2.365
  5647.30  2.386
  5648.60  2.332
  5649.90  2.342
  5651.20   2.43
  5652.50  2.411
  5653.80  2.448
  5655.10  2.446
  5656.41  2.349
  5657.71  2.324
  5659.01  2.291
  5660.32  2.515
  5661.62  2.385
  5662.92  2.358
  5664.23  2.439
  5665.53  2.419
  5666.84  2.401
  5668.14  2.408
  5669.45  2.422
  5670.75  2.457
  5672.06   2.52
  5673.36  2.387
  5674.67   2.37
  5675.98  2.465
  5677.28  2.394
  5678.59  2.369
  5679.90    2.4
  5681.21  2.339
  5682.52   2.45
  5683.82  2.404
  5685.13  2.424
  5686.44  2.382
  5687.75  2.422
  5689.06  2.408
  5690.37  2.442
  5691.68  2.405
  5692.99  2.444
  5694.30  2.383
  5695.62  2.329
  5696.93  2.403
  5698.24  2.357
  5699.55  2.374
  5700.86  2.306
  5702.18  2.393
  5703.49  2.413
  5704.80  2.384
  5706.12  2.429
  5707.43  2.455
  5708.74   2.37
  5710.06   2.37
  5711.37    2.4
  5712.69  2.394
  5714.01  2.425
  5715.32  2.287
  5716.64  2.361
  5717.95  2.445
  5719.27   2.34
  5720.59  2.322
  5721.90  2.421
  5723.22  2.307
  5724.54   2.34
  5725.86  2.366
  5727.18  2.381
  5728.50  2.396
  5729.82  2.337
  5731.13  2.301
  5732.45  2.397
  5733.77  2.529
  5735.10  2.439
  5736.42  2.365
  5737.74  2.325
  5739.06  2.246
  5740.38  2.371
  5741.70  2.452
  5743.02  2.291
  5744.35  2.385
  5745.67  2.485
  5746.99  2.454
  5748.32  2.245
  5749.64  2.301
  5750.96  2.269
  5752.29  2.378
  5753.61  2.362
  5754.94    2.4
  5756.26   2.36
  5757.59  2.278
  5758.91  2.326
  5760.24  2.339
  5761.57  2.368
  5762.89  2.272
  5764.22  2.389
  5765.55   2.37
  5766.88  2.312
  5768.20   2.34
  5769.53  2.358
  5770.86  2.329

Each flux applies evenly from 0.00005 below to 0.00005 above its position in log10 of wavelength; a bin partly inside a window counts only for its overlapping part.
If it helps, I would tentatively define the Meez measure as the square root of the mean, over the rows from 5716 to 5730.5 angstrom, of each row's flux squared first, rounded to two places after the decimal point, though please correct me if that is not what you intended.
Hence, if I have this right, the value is 2.37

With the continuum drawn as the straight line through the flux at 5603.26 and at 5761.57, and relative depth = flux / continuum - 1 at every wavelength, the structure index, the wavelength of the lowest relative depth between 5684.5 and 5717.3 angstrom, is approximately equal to 5715.32 angstrom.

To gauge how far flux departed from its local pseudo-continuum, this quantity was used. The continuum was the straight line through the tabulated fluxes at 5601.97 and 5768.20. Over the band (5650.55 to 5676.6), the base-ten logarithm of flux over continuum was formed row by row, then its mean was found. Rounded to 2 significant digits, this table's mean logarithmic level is 0.0061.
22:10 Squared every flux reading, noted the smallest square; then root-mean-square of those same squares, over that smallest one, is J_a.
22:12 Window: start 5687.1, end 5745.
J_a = 1.12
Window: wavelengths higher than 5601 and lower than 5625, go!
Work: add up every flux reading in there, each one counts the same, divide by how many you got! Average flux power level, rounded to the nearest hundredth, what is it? 2.41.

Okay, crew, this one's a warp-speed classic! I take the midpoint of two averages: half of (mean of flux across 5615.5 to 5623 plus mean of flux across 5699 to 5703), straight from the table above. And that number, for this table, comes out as 2.39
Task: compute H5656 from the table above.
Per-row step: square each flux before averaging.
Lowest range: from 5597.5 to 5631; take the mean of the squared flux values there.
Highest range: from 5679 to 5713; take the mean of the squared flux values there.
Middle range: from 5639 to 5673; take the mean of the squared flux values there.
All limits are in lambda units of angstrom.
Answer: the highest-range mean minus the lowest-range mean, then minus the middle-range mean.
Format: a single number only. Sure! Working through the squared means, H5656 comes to -5.85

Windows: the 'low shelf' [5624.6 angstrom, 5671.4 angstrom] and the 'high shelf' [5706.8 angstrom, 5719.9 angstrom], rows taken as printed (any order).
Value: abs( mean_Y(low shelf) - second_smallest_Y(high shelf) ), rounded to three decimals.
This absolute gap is 0.064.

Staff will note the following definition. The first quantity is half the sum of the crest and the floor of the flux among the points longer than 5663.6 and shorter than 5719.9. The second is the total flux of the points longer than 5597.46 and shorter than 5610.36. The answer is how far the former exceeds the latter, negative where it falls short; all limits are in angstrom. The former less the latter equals -22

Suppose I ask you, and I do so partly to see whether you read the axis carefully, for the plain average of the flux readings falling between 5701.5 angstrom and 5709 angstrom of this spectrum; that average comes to 2.41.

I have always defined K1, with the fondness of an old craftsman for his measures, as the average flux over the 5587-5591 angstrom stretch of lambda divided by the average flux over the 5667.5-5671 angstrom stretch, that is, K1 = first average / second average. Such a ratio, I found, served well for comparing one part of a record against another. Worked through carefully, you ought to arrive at 0.98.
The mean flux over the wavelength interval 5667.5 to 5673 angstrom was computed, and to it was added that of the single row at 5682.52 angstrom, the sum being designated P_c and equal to 4.90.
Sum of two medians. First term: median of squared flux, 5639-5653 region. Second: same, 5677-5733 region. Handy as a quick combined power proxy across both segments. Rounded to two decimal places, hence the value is 11.42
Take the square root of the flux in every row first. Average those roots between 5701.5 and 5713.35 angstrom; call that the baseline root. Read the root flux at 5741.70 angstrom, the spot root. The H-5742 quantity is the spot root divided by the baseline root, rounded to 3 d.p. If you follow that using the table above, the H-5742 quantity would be 1.011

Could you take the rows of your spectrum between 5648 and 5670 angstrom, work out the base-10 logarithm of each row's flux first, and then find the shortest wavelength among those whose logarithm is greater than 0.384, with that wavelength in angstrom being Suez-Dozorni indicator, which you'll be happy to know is 5651.20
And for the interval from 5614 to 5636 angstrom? 5617.47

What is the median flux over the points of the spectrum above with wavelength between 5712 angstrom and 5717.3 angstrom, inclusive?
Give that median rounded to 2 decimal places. 2.38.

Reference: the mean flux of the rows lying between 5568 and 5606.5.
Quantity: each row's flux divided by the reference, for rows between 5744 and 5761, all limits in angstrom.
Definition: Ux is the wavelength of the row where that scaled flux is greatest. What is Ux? 5745.67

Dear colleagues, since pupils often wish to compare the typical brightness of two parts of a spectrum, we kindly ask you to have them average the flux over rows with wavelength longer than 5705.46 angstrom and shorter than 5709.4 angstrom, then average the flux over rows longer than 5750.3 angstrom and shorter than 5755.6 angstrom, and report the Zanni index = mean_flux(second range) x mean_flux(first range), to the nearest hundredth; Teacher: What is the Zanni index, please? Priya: 5.69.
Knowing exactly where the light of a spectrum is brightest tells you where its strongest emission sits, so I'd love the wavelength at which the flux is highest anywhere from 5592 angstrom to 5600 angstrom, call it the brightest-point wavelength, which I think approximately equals 5599.39 angstrom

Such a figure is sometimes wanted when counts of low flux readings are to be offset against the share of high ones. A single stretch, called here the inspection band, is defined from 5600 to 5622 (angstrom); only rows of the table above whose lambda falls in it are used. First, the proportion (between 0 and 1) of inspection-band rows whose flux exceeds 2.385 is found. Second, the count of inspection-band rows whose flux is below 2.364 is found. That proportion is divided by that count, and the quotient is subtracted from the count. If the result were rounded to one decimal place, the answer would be 2.7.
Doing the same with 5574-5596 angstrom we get 1.6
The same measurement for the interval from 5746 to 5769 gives 11.0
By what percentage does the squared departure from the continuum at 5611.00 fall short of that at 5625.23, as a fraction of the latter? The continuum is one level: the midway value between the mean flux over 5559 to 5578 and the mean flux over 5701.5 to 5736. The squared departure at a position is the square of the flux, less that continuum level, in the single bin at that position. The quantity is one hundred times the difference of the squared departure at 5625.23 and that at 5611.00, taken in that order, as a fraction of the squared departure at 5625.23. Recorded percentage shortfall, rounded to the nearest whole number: 95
